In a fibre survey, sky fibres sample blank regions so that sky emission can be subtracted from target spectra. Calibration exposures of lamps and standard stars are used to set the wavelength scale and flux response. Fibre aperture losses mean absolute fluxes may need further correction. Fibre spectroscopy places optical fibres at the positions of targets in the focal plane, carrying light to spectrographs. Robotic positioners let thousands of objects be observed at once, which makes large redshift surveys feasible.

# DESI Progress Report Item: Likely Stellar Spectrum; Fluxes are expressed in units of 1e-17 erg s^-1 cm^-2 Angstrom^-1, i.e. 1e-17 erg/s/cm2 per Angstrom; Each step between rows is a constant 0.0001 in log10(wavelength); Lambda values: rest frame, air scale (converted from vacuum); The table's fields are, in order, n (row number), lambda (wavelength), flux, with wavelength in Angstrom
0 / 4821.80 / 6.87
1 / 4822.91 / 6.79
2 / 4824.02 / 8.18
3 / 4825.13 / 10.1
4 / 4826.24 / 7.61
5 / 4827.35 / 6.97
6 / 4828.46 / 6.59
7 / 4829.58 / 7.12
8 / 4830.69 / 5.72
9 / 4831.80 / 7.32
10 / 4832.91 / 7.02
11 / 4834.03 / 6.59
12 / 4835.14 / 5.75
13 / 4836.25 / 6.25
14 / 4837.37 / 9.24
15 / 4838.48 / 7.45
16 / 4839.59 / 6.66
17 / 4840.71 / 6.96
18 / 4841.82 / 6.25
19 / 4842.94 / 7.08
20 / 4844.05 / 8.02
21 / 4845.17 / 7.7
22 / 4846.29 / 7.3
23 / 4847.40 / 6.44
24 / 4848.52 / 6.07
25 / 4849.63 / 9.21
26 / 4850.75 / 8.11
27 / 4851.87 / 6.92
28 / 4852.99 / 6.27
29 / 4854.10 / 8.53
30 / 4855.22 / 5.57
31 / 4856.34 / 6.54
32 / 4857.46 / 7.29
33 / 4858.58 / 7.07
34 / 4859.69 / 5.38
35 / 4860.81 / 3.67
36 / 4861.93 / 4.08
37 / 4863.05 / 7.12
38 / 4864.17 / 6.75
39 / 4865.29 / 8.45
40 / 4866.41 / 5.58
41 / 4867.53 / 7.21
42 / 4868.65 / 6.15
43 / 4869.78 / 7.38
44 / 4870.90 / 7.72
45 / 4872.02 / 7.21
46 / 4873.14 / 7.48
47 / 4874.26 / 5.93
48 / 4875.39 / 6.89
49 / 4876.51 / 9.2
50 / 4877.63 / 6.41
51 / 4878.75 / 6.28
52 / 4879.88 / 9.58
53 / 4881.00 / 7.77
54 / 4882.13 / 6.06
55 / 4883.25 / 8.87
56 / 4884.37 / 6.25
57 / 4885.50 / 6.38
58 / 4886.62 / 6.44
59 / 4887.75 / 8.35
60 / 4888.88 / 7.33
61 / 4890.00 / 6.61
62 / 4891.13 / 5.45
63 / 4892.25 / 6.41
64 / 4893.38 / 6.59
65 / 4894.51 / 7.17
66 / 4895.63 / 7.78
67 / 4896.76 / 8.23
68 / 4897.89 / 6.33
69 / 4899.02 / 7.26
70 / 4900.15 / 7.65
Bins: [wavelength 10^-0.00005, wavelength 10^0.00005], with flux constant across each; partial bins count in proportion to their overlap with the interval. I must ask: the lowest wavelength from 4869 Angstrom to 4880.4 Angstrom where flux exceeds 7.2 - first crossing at 4869.78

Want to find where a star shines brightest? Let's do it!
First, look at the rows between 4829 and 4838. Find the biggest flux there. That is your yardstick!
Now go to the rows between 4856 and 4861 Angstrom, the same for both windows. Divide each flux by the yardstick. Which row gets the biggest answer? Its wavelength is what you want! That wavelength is 4857.46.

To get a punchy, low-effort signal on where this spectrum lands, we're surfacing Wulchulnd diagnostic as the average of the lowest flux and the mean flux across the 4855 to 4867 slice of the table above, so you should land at 4.9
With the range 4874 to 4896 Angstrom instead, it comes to 6.3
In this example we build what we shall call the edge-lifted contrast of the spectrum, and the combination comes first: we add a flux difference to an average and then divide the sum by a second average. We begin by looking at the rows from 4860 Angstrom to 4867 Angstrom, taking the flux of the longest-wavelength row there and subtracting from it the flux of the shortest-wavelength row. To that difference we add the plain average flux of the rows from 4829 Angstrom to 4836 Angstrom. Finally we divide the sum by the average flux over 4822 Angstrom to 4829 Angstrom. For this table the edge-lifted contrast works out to 1.1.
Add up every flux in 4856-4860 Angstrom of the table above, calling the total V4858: 26.3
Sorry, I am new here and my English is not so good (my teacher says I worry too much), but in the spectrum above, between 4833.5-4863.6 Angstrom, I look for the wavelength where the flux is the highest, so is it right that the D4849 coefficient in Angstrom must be 4837.37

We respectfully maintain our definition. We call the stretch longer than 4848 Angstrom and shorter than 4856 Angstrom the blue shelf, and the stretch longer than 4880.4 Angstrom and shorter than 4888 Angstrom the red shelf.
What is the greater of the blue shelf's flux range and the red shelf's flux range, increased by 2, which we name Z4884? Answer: 5.6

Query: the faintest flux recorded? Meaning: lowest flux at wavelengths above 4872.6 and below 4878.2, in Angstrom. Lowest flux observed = 5.93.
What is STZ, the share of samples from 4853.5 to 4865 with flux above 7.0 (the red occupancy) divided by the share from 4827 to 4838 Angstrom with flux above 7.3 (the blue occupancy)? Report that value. 2.00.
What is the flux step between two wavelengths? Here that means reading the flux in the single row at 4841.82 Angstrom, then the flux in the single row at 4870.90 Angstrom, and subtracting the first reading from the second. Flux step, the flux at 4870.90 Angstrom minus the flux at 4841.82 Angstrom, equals 1.5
